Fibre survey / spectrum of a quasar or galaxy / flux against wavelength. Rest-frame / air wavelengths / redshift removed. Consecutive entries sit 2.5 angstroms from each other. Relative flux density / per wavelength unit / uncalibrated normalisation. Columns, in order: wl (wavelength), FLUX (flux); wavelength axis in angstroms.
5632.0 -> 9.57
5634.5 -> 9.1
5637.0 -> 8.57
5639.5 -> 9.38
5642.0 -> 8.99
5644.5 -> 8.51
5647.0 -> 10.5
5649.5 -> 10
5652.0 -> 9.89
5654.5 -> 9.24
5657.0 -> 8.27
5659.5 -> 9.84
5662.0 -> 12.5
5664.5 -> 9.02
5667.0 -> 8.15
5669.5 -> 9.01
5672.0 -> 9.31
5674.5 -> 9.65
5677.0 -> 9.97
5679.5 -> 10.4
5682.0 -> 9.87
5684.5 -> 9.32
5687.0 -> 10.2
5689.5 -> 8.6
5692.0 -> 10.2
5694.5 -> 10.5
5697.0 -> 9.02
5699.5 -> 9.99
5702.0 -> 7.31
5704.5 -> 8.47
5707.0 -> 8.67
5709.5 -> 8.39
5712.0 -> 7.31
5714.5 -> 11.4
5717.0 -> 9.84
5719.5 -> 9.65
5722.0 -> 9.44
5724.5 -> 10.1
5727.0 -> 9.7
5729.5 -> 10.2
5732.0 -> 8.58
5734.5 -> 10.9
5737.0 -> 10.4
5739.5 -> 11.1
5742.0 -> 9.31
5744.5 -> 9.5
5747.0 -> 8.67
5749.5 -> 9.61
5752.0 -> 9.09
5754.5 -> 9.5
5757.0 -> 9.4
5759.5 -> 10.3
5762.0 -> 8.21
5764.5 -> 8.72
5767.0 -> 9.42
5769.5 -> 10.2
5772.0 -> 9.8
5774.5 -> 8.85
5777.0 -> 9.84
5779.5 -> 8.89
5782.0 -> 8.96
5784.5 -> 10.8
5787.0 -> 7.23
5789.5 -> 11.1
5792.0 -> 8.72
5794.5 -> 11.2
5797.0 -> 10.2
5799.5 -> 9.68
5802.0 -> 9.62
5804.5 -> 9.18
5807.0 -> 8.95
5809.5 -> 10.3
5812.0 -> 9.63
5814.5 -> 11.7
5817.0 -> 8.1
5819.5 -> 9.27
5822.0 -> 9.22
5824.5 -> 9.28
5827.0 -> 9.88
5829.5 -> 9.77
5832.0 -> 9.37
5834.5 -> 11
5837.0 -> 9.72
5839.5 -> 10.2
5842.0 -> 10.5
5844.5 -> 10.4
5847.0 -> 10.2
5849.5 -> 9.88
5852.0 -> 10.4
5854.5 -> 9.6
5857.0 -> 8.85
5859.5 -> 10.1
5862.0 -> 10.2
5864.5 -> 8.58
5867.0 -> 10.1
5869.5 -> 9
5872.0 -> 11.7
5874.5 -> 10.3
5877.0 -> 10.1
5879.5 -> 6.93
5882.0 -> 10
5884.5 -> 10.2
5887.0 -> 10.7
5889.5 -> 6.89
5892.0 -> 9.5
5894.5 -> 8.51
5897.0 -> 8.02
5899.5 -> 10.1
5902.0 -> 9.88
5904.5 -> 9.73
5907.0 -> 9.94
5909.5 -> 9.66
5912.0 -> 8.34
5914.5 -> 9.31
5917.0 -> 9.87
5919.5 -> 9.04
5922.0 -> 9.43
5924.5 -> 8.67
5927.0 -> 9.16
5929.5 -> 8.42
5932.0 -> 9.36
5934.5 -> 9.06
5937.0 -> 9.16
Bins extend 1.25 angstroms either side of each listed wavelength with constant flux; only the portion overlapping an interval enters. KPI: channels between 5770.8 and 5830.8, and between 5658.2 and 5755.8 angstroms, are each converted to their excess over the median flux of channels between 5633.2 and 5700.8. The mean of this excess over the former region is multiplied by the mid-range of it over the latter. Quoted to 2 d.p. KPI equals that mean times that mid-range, 0.11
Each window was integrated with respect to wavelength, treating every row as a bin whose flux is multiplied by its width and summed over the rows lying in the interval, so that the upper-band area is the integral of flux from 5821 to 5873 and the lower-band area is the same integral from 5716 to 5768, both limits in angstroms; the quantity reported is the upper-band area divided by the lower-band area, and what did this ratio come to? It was 1.03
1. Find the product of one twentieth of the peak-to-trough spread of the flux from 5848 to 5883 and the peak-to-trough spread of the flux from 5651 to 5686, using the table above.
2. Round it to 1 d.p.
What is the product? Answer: 1.0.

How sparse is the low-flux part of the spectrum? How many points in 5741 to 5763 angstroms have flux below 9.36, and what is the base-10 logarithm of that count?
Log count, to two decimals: 0.60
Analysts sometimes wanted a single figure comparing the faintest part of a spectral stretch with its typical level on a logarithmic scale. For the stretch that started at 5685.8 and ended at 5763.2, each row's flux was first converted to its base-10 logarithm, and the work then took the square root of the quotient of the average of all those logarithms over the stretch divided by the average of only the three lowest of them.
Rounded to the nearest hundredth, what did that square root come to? 1.05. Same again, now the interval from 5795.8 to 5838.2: 1.02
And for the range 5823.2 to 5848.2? 1.01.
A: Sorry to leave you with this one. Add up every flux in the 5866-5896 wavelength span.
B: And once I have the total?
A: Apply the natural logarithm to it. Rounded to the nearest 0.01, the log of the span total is 4.74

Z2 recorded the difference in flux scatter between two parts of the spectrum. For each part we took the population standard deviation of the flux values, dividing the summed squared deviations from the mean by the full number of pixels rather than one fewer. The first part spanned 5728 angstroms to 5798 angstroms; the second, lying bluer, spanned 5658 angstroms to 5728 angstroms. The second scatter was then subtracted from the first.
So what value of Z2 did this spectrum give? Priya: -0.13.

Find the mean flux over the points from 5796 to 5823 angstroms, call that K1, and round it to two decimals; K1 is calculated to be 9.62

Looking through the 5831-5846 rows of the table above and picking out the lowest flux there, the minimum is 9.37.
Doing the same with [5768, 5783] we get 8.85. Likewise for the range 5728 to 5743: 8.58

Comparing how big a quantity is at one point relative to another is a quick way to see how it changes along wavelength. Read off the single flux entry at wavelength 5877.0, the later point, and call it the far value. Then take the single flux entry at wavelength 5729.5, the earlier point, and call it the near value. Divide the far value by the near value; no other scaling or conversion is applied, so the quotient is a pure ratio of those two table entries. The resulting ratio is 0.99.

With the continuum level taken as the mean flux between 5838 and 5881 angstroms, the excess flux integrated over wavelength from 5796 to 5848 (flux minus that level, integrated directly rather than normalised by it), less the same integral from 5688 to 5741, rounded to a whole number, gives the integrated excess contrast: 16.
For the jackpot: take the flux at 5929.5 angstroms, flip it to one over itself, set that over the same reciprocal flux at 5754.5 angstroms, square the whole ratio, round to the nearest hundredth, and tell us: 1.27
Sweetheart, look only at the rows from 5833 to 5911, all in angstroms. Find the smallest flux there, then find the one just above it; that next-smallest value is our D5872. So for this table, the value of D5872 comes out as 6.93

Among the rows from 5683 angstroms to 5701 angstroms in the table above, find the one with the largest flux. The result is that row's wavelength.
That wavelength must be 5694.5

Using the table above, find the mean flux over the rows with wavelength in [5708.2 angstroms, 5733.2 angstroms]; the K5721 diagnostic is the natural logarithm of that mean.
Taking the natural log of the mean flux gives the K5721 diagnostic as 2.247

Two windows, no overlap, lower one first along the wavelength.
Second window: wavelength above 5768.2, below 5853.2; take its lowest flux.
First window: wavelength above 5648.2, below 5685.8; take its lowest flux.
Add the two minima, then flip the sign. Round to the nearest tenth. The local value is -15.4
